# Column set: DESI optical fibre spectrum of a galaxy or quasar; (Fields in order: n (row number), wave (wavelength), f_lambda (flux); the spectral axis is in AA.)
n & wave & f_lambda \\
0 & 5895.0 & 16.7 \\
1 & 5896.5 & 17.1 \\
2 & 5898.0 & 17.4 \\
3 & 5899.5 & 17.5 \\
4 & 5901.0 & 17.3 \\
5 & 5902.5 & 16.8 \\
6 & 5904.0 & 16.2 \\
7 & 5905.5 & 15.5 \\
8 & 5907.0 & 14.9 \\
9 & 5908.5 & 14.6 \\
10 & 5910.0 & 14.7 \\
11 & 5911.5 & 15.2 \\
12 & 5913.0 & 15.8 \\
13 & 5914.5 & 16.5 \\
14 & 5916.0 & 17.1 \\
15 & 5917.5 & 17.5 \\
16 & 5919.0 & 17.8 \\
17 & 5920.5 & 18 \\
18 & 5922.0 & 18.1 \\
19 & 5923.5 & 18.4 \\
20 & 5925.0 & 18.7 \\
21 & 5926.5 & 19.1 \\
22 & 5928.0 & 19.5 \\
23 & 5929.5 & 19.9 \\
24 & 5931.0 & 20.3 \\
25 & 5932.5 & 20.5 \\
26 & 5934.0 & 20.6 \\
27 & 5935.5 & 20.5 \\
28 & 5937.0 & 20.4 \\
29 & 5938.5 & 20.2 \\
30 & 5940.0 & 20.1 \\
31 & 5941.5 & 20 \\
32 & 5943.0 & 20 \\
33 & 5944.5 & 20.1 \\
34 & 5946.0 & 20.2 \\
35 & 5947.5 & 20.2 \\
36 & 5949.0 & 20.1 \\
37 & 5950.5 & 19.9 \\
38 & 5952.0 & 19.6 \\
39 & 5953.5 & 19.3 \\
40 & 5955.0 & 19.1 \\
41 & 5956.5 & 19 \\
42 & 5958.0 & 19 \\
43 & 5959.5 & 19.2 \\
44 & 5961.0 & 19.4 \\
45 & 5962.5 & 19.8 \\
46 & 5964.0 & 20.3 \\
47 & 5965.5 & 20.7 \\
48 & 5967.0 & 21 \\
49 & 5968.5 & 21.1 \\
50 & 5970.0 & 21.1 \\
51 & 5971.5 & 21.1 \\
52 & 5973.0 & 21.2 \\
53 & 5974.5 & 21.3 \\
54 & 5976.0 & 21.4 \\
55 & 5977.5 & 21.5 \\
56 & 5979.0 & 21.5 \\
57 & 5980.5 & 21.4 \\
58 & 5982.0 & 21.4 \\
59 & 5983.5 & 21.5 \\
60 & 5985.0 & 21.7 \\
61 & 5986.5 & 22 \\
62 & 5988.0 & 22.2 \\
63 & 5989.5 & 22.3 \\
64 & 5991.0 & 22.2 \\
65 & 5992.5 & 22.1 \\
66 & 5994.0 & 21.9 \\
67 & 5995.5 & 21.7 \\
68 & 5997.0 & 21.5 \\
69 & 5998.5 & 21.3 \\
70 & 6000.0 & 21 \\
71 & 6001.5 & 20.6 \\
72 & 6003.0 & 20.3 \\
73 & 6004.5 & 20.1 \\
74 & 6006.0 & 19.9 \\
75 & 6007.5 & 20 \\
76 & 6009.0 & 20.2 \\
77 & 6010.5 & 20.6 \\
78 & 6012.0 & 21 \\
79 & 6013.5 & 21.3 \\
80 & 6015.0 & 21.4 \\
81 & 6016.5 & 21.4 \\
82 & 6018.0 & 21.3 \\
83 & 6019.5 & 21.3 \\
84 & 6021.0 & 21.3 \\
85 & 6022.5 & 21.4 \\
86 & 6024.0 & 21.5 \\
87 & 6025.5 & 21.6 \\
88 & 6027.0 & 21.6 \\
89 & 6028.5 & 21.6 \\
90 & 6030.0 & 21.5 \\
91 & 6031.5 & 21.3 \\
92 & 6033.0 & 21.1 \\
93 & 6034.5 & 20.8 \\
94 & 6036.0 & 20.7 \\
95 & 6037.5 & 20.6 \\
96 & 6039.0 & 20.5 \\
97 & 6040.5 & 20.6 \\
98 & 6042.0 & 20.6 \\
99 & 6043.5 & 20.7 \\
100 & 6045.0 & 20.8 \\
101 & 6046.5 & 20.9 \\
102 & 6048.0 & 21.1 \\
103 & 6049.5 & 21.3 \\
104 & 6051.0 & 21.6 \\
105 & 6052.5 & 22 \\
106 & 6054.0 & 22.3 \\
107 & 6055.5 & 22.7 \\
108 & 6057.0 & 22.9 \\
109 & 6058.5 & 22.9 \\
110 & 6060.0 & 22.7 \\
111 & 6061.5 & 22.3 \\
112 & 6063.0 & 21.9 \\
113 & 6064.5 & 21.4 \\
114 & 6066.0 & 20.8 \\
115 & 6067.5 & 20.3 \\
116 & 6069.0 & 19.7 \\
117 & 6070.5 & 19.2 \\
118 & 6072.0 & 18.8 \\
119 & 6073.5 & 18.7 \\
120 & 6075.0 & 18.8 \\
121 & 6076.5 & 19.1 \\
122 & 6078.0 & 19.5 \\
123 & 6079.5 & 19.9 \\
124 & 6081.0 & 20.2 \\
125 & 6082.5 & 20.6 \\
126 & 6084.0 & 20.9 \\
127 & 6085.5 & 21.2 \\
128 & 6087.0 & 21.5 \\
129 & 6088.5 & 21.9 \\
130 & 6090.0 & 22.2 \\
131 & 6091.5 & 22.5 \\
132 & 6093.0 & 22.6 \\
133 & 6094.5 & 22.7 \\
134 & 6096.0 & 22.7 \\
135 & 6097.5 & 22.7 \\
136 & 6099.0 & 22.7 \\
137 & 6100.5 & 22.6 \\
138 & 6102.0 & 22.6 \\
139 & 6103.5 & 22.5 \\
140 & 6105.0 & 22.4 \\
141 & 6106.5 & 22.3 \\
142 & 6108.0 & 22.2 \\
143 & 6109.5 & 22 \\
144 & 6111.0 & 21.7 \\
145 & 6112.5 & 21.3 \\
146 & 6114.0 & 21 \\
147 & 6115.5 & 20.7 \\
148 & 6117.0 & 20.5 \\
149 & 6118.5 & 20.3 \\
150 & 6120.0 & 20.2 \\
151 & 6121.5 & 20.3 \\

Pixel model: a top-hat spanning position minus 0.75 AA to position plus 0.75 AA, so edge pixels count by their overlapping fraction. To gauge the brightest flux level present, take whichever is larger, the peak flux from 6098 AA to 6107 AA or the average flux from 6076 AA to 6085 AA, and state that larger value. 22.7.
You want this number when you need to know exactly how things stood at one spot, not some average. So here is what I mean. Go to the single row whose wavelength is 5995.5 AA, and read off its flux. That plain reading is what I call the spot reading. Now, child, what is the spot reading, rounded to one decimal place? 21.7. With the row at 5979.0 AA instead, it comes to 21.5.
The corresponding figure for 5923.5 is 18.4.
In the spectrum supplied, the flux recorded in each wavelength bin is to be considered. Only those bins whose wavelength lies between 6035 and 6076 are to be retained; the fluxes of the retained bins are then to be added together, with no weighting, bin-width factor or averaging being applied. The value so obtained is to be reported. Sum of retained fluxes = 567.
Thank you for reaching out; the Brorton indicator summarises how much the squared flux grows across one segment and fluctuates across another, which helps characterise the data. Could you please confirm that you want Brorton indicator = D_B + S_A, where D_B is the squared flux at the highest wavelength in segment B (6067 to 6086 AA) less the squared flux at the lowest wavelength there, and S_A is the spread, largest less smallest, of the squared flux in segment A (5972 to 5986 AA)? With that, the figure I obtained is 59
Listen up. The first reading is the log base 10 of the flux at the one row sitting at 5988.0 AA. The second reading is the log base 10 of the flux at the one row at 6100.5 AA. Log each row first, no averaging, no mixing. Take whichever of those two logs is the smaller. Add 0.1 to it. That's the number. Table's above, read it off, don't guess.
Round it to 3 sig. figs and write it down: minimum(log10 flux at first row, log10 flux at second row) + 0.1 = 1.45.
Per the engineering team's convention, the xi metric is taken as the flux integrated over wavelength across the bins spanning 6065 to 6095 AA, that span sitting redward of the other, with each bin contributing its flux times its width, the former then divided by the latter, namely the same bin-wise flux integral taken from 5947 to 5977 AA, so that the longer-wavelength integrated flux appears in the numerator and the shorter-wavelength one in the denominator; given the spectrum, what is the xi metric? 1.02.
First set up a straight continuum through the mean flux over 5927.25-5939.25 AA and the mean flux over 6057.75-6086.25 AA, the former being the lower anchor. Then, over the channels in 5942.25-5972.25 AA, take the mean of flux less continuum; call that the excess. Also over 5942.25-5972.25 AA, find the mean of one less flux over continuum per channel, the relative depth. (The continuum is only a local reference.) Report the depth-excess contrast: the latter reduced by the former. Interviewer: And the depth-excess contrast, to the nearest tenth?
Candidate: 0.3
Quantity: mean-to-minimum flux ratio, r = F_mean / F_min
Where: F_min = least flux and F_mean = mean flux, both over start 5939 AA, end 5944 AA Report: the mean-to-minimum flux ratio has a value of 1.00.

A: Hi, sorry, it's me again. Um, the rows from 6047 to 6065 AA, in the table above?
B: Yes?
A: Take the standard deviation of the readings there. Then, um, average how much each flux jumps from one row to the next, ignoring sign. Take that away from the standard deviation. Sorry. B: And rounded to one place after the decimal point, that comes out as 0.3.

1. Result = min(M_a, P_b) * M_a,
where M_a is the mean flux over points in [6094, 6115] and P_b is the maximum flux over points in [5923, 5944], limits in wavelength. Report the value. 458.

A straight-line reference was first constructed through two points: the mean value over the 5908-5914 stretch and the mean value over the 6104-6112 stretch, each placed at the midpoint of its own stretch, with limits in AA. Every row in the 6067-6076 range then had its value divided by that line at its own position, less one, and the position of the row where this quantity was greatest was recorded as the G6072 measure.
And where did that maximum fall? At 6067.5 AA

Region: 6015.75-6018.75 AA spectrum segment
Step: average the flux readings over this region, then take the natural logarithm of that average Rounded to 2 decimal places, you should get 3.06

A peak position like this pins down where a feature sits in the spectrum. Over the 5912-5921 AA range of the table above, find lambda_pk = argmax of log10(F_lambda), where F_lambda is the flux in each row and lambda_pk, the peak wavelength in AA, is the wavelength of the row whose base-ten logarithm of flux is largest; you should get 5920.5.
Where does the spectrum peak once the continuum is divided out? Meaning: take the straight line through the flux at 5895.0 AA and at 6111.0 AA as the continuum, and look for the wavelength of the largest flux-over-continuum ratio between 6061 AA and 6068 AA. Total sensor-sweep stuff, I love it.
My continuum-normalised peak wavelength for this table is 6061.5 AA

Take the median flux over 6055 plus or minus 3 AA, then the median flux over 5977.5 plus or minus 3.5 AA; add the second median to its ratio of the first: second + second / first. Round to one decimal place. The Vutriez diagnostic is 22.4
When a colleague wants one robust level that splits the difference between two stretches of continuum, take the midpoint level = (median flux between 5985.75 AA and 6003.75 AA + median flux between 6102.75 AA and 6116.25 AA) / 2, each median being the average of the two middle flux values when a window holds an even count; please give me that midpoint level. 21.9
